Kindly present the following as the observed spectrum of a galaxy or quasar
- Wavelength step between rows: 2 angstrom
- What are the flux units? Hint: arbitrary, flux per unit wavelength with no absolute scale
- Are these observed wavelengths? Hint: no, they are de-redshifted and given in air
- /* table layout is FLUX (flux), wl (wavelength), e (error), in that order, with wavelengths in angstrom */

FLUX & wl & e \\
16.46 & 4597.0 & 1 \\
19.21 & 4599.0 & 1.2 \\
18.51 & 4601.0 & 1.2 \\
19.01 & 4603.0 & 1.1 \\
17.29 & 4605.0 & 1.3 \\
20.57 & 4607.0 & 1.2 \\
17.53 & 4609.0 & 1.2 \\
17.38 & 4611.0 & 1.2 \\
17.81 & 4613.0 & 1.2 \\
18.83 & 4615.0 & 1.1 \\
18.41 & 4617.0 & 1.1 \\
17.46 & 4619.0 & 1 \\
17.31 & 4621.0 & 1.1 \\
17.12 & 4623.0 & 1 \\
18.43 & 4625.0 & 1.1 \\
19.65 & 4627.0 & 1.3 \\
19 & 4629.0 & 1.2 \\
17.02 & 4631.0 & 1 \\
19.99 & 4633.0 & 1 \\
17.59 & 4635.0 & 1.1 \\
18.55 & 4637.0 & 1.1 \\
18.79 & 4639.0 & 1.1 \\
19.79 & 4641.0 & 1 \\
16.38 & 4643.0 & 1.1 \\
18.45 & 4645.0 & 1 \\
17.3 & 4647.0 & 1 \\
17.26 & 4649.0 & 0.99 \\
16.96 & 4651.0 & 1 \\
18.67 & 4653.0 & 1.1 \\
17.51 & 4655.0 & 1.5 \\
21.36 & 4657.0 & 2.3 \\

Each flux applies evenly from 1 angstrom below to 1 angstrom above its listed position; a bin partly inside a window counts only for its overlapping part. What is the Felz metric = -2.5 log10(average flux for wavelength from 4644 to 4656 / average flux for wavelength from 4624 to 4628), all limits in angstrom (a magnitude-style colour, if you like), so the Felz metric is 0.080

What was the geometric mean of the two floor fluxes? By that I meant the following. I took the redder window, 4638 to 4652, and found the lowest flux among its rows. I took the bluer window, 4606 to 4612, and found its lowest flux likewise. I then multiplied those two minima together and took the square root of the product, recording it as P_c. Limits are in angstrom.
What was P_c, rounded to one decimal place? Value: 16.9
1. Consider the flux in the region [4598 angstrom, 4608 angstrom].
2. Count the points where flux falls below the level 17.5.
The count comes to 1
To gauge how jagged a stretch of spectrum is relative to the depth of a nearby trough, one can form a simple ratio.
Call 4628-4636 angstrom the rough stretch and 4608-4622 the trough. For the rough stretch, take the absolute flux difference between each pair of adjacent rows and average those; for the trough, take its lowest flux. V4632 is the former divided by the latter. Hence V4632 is 0.14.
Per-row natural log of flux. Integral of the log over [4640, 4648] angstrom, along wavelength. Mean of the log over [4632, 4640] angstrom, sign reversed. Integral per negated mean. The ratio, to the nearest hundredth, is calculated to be -7.88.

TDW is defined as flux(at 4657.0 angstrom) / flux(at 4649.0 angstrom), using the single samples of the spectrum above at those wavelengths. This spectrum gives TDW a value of 1.24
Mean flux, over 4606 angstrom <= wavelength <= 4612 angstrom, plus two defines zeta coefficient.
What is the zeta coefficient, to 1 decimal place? 20.5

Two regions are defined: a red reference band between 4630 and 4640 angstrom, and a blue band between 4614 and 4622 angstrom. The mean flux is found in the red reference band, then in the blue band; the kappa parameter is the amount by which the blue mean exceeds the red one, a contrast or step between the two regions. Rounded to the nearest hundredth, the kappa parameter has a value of -0.39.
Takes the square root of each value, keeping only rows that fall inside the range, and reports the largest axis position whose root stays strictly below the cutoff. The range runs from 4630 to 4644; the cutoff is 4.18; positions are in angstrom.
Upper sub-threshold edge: 4643.0 angstrom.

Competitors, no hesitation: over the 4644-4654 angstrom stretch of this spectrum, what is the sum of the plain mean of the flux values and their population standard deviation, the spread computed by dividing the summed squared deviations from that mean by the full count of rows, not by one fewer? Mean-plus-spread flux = 18.4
